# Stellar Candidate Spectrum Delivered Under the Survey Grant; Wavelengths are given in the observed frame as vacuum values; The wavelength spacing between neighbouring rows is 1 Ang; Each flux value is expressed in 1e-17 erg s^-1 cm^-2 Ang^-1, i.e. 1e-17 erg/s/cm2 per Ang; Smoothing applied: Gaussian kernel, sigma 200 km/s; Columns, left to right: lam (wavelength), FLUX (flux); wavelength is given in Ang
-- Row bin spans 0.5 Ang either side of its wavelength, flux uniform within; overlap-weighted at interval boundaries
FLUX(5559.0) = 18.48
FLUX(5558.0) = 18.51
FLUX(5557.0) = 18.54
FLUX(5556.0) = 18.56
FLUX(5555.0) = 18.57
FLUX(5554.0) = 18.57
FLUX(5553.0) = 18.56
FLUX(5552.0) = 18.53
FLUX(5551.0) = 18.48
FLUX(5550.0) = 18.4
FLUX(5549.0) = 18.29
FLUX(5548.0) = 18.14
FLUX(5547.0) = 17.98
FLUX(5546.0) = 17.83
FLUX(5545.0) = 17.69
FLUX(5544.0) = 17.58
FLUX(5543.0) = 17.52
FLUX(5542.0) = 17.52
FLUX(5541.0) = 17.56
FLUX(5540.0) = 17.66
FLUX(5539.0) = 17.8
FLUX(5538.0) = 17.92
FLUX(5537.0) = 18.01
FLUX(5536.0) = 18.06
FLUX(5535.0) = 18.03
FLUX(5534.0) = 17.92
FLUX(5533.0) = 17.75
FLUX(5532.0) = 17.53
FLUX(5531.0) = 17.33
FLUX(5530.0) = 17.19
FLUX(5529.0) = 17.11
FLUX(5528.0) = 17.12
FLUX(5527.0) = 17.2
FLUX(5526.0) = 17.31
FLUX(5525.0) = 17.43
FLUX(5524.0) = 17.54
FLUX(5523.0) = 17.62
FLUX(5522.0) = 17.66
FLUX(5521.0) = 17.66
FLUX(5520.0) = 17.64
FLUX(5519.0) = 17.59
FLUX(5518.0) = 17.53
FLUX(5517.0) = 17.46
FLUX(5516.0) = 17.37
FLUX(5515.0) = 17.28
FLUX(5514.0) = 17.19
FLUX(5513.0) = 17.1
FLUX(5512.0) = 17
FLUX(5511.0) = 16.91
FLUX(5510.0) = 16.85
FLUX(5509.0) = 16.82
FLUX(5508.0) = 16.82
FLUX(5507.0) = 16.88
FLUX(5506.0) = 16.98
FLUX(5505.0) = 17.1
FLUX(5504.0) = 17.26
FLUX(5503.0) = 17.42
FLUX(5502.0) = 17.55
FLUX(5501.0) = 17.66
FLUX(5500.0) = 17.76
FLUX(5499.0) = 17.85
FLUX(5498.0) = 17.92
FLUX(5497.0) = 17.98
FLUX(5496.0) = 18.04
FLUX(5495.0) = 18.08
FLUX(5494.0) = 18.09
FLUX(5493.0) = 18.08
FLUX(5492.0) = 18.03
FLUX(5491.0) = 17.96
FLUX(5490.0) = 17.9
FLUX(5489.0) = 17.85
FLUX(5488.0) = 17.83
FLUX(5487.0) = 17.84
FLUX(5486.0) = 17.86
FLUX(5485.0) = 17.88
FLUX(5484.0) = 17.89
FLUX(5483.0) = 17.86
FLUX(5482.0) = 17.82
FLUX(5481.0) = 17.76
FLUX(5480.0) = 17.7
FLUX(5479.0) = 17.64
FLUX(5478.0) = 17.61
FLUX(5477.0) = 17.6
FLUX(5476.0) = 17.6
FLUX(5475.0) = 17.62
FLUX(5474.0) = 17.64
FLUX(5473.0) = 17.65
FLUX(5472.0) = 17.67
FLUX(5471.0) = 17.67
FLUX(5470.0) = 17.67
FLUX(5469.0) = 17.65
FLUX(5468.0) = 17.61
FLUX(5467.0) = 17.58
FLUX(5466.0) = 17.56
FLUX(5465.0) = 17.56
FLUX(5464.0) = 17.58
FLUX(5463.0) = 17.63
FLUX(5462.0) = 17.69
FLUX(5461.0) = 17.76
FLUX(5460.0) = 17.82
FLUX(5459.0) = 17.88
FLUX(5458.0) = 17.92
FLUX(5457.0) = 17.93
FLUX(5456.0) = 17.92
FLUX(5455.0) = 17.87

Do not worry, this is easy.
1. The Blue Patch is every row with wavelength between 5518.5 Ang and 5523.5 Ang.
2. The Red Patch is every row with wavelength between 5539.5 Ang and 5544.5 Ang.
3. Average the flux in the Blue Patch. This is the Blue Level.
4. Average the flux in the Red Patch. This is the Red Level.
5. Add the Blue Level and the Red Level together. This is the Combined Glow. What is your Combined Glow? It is 35.2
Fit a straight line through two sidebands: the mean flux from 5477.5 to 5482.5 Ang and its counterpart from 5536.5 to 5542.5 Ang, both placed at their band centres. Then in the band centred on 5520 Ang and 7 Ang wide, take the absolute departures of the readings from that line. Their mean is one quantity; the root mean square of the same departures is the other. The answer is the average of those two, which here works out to 0.15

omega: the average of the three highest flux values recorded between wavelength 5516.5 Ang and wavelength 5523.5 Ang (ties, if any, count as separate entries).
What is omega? 17.7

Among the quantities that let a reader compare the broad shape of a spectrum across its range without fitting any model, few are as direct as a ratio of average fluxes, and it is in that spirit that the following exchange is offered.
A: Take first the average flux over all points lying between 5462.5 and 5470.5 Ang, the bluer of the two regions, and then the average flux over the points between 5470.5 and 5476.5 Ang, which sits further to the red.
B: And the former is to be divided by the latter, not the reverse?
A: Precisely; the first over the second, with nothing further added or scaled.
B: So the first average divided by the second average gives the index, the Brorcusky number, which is 1.00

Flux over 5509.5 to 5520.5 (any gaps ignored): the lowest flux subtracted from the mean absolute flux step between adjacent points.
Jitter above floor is -16.77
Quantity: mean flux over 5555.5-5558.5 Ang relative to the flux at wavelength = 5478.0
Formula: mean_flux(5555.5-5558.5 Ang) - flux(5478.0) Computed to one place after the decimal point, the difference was 0.9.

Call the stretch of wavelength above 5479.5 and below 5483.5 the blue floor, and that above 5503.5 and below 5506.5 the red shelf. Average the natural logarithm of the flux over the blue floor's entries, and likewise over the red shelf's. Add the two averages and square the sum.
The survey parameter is 32.70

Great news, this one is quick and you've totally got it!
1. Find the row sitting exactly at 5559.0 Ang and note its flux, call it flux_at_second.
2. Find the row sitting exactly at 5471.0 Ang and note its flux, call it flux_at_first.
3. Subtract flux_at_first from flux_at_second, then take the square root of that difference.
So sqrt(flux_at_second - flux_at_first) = 0.90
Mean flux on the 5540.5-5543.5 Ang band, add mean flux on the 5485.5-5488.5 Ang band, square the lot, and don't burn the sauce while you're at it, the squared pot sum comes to 1252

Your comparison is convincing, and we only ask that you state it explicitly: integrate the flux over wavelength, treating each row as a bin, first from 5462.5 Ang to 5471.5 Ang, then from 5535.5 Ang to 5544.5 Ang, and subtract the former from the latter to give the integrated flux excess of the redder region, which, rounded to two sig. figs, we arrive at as 1.1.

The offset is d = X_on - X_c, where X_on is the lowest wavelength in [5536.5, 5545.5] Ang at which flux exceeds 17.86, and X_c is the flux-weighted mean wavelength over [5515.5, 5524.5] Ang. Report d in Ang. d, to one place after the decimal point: 17.0 Ang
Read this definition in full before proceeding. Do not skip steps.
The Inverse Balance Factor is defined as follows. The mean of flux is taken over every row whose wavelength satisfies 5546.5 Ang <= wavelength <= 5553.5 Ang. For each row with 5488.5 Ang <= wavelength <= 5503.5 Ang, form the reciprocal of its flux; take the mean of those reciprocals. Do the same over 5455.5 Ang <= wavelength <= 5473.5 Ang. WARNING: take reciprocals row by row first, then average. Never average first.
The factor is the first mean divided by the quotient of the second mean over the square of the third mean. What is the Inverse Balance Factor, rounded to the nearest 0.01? 1.05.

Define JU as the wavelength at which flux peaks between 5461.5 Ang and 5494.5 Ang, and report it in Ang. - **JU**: 5494.0 Ang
